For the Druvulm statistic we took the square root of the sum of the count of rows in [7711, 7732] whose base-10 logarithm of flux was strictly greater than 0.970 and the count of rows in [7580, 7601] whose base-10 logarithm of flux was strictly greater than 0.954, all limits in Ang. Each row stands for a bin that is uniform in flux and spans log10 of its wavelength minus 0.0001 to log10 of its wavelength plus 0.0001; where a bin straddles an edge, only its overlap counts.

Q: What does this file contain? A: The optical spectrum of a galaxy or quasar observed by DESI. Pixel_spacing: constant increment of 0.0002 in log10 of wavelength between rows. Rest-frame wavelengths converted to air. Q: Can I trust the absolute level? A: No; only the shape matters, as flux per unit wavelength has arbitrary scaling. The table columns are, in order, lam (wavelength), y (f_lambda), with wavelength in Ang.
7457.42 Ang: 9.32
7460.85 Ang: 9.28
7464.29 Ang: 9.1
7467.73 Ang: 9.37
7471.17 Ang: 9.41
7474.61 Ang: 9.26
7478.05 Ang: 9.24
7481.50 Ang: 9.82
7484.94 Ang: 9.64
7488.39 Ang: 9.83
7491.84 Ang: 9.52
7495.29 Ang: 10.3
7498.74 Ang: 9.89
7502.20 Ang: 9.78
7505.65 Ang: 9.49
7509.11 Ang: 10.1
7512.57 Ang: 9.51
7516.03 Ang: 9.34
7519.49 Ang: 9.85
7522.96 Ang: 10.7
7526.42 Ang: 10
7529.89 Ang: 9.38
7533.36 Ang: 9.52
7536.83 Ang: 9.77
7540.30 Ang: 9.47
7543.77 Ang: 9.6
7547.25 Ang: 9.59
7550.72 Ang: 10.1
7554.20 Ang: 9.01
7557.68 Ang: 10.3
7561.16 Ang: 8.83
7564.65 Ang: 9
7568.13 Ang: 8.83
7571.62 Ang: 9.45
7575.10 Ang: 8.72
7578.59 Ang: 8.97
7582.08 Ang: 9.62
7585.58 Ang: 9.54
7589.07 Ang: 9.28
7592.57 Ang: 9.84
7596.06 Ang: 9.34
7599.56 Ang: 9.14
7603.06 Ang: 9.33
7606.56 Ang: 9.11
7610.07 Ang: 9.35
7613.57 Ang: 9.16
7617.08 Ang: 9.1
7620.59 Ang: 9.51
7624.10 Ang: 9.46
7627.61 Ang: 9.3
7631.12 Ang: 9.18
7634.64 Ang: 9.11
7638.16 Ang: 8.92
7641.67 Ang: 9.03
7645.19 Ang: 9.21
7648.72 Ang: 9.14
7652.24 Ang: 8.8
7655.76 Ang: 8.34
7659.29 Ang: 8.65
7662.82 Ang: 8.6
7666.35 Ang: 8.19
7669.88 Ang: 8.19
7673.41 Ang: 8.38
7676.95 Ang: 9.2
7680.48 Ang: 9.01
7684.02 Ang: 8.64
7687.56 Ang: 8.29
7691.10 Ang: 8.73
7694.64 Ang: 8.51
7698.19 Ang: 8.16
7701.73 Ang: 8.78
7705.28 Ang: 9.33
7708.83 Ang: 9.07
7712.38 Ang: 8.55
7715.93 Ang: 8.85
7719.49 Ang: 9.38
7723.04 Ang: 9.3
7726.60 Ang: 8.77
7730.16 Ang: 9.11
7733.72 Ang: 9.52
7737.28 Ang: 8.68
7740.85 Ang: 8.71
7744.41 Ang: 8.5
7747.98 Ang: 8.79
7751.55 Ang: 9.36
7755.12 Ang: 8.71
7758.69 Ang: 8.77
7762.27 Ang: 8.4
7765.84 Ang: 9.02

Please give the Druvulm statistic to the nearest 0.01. 2.65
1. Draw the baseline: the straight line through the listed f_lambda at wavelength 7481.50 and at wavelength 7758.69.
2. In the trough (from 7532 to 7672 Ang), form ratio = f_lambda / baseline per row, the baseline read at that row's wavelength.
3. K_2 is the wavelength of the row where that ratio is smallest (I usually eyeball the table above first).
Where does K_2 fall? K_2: 7666.35 Ang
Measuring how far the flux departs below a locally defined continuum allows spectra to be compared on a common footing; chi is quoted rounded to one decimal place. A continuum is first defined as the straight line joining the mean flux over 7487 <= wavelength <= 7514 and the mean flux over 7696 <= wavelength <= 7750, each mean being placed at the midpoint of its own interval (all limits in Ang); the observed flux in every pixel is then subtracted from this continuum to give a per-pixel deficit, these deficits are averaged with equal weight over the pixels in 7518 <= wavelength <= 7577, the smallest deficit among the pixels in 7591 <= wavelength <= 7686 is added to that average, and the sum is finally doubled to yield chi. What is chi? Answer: -0.7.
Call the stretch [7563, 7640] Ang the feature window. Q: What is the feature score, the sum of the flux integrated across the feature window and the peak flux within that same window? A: 721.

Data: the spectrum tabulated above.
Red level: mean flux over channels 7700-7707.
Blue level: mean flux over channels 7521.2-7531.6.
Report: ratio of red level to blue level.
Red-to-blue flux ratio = 0.903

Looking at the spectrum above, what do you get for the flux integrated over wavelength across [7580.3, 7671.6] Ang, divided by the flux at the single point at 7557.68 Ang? 81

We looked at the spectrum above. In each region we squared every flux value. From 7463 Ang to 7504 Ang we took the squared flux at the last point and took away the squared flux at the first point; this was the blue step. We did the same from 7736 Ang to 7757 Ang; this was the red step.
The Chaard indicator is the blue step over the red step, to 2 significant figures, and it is 25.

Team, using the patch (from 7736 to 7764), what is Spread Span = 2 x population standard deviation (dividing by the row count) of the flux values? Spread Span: 0.53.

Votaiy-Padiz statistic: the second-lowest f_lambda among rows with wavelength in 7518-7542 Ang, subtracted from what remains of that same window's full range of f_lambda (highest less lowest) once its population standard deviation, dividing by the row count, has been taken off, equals -8.6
